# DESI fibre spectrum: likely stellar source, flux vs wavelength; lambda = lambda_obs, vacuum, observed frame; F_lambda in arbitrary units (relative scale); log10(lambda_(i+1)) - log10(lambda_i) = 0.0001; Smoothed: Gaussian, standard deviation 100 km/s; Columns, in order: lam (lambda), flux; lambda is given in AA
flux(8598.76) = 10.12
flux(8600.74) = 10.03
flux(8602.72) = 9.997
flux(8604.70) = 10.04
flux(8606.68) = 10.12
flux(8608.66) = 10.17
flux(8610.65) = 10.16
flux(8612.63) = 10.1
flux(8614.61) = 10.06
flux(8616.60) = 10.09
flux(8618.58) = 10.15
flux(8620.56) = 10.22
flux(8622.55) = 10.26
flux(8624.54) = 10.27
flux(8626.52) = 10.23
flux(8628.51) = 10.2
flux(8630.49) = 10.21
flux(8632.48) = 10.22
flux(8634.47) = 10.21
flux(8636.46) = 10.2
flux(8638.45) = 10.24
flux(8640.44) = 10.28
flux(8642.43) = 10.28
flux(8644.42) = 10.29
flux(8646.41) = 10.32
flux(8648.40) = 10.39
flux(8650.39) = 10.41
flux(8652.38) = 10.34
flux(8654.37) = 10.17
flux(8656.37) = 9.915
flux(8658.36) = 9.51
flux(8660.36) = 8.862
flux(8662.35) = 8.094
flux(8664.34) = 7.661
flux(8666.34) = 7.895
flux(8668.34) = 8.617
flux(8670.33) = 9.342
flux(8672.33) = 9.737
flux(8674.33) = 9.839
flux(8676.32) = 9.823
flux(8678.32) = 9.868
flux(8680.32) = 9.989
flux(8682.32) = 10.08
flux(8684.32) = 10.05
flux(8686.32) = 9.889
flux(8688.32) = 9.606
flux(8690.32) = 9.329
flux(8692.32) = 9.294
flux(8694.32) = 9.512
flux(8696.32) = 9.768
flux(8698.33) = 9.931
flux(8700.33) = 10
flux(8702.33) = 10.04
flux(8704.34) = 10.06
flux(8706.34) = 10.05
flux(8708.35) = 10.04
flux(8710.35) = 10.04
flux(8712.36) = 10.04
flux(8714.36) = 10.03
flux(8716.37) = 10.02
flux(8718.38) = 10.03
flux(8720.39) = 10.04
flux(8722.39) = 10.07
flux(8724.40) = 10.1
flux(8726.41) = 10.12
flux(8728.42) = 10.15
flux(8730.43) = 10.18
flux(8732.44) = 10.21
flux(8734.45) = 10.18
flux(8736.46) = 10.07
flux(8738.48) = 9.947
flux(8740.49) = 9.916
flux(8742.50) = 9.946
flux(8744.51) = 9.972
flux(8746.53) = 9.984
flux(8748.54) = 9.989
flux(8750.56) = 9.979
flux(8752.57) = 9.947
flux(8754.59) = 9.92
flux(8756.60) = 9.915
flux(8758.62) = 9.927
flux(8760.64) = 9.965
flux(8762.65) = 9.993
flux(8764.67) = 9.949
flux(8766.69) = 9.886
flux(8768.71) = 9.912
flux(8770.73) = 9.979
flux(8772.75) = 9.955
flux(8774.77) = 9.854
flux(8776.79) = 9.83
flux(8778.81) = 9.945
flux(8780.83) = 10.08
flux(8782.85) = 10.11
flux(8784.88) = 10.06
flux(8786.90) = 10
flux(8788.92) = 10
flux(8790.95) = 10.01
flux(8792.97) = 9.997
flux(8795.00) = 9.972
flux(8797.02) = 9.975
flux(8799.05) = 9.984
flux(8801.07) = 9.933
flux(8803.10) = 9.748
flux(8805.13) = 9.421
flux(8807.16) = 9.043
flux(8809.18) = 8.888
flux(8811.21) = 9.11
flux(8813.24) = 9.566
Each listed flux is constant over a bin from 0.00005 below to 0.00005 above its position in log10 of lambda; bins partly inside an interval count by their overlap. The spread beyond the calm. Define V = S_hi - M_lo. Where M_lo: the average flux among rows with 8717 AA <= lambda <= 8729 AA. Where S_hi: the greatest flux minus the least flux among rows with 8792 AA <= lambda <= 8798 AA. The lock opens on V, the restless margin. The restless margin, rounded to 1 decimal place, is -10.1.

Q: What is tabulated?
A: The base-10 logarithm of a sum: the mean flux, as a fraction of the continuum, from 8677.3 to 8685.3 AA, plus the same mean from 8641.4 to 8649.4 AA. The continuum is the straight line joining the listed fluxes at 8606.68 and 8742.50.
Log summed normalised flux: 0.306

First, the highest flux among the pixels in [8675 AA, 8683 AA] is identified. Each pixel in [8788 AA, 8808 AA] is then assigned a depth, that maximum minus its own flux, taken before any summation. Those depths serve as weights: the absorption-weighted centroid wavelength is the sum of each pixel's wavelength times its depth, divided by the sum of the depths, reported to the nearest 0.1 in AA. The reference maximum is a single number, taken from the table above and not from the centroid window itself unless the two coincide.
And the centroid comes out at 8803.3 AA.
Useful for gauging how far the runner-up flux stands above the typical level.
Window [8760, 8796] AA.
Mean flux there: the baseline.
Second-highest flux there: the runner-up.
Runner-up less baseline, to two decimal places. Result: 0.11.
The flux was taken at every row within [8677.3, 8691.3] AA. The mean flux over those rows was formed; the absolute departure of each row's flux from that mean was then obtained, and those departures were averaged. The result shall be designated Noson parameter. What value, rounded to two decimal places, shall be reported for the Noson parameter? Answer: 0.21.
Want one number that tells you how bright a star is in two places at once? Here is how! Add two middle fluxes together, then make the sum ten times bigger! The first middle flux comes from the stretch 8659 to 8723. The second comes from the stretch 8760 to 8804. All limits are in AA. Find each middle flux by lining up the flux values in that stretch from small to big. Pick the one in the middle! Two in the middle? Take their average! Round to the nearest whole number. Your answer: 199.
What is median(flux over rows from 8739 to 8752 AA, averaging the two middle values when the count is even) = 9.98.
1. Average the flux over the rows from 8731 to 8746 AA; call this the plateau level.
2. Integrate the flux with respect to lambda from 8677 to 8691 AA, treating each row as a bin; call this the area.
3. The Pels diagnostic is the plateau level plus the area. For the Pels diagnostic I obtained 148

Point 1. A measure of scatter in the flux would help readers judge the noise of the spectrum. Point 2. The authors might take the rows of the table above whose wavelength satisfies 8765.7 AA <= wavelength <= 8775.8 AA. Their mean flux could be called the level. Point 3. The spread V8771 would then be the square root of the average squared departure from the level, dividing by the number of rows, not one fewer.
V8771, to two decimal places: 0.05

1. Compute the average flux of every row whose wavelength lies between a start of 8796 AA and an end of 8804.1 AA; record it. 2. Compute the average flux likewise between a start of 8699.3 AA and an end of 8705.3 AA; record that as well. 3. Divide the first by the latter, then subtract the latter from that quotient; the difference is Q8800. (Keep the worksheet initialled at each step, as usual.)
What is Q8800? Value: -9.05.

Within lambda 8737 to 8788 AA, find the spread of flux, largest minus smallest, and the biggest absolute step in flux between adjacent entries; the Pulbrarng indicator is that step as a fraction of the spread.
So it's 0.48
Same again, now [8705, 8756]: 0.42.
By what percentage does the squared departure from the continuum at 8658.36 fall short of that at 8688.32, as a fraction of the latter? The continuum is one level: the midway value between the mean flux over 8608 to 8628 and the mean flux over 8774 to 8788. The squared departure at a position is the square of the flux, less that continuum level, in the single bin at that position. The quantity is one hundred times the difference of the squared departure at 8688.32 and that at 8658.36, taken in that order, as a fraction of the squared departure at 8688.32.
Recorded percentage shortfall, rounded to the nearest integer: -45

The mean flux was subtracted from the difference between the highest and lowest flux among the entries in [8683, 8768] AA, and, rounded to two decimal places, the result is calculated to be -9.04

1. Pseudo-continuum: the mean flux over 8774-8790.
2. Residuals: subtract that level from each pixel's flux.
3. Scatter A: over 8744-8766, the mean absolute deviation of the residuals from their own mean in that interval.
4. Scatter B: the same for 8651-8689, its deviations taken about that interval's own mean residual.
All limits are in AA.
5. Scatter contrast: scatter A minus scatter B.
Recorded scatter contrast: -0.62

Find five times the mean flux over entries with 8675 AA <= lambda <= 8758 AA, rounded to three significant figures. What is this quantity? 49.8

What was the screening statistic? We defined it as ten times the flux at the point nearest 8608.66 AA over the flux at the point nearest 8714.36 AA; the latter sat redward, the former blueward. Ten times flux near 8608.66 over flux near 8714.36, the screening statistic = 10.1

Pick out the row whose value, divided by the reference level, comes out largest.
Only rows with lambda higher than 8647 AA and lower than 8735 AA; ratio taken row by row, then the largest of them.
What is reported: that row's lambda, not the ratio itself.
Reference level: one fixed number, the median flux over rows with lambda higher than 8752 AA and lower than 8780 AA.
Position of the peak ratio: 8650.39 AA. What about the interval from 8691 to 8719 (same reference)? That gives 8704.34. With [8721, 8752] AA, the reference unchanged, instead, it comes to 8732.44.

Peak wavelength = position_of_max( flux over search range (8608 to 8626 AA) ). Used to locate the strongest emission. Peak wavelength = 8624.54 AA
